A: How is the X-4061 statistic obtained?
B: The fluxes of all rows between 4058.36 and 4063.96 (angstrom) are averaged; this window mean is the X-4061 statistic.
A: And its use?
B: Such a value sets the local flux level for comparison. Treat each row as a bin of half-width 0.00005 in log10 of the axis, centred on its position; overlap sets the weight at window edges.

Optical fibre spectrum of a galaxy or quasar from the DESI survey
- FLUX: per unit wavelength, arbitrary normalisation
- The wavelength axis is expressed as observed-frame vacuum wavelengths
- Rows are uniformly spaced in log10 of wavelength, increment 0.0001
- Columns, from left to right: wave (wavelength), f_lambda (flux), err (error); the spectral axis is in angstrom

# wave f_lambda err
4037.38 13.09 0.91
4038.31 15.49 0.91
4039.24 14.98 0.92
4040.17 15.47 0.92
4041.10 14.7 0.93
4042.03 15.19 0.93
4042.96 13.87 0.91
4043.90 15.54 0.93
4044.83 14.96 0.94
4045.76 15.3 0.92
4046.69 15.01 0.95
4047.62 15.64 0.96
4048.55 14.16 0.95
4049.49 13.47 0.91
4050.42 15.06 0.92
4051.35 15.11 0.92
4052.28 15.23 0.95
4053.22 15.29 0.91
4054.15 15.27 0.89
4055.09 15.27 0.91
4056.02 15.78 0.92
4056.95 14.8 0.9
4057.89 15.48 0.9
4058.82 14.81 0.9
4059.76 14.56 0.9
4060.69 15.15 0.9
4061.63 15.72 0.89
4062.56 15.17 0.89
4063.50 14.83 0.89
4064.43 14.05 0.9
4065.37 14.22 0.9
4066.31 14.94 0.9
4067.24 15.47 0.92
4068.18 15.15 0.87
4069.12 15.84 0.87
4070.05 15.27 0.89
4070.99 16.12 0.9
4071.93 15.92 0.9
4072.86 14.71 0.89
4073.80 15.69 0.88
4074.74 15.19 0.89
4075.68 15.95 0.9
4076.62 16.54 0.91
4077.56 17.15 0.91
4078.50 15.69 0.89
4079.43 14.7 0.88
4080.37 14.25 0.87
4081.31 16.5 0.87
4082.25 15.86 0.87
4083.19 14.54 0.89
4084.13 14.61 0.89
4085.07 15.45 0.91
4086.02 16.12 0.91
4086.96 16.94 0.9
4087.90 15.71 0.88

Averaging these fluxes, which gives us 15.0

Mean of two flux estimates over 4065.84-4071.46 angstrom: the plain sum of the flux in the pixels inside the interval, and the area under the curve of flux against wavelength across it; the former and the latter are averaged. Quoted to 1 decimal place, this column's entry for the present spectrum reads 89.9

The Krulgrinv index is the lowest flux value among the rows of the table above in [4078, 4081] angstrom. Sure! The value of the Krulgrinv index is 14.25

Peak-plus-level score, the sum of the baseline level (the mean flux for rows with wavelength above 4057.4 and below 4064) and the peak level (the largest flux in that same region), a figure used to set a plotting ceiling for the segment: 30.8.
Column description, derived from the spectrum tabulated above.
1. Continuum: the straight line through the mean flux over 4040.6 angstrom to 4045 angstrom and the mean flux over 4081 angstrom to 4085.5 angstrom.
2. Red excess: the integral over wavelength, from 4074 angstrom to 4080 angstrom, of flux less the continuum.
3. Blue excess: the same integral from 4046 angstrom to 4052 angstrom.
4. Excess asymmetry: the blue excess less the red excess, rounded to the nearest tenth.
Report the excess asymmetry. -4.2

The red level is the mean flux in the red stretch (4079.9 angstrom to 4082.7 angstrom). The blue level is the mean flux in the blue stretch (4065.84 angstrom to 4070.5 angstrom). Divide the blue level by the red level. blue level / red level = 0.99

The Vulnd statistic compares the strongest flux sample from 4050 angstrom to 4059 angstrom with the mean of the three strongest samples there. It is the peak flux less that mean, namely 0.26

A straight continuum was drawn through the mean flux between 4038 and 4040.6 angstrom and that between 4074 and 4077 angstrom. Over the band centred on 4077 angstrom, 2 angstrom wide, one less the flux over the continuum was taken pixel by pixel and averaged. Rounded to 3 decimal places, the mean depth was -0.058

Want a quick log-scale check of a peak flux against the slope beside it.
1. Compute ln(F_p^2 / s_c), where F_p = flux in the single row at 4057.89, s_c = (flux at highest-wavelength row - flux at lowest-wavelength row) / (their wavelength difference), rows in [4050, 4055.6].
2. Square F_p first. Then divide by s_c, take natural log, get 8.6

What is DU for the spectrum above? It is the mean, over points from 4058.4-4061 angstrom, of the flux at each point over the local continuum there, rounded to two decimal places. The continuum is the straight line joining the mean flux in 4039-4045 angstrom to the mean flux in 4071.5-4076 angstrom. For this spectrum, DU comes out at 0.97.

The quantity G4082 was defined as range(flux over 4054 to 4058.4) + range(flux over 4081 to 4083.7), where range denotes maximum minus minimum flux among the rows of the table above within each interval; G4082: 2.94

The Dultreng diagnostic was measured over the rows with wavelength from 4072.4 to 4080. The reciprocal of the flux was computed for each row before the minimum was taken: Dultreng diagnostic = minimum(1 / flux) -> 0.058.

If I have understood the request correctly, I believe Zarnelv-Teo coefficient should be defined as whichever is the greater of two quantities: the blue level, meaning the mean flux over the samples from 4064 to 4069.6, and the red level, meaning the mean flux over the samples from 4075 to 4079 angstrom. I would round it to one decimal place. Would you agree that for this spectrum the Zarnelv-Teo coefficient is 16.3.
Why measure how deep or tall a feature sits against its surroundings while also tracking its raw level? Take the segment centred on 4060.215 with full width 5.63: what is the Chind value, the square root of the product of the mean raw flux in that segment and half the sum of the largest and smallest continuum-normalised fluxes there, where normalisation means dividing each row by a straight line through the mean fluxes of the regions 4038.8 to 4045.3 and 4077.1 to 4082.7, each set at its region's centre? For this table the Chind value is 3.87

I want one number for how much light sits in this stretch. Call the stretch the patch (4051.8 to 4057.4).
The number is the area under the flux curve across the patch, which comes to 85.6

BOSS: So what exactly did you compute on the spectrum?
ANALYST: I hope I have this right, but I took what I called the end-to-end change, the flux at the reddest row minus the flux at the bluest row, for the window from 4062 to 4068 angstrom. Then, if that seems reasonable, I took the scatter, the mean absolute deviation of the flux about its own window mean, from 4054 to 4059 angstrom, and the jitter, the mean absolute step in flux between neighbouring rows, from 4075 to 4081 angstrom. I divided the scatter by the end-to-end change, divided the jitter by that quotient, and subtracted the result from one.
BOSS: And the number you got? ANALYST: 0.1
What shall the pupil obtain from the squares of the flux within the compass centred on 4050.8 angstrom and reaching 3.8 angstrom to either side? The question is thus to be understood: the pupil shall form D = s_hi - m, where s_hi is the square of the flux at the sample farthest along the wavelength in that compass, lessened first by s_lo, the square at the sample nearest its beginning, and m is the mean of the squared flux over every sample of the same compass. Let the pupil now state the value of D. -234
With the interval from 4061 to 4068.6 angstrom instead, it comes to -241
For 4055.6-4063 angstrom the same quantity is -250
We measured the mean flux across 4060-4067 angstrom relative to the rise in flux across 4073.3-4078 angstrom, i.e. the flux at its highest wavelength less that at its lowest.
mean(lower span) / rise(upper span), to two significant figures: 10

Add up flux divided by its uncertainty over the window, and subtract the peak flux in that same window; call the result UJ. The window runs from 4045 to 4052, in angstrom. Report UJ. 96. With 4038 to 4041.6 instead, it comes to 50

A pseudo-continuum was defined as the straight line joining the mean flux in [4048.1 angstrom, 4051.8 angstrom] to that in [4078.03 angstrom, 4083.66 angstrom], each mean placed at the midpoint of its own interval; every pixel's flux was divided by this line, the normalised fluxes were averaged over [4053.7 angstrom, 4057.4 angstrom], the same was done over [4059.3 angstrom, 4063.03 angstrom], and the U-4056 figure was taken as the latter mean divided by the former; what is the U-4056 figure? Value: 0.982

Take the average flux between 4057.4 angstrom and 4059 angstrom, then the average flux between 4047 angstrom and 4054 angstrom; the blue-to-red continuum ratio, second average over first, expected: 0.98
